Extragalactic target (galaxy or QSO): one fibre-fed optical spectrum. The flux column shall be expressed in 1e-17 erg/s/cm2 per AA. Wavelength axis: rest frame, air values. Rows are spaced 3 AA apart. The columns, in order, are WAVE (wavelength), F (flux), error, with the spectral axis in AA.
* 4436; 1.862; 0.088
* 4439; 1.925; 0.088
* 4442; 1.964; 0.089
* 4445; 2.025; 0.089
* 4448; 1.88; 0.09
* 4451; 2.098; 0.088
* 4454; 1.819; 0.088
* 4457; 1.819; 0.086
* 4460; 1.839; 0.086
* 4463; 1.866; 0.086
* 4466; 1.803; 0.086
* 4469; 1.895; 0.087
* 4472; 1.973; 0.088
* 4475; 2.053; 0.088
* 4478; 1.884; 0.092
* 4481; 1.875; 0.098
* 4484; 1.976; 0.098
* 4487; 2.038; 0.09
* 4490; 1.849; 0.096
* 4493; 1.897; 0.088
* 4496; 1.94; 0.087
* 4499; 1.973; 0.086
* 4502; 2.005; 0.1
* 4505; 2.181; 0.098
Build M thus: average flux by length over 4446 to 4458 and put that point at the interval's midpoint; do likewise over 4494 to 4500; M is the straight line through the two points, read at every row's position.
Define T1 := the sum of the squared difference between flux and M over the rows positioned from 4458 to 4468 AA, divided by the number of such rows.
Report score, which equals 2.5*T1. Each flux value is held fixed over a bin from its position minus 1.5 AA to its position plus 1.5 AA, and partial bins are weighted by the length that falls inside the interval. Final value 0.020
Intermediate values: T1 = 0.0081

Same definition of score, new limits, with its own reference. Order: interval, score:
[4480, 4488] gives 0.012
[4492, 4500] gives 0.003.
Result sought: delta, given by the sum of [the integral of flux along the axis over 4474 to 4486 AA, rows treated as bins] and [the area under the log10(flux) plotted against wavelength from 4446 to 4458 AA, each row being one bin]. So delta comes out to 26.7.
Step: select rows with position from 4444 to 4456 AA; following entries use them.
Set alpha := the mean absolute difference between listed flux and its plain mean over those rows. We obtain 0.11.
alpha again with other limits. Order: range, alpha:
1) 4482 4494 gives 0.07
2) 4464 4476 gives 0.08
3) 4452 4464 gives 0.02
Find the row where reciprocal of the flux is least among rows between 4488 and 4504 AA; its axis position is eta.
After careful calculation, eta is 4502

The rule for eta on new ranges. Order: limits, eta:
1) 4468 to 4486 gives 4475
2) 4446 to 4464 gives 4451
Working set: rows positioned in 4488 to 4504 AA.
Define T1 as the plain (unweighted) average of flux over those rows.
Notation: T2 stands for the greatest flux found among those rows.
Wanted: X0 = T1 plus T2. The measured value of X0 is 3.94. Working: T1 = 1.93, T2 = 2.005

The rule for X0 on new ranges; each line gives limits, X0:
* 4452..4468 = 3.70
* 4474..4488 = 4.02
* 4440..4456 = 4.06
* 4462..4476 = 3.97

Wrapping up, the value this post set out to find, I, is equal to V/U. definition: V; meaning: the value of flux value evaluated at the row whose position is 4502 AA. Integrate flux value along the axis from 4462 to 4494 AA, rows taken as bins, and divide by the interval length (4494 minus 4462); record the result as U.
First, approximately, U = 1.92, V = 2.005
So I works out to 1.04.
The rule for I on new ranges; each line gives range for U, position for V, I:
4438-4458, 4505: 1.13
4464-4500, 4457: 0.94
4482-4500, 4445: 1.04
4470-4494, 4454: 0.94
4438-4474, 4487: 1.07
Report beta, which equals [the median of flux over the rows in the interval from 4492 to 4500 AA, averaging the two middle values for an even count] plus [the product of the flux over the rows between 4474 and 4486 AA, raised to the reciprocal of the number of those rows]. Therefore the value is 3.89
